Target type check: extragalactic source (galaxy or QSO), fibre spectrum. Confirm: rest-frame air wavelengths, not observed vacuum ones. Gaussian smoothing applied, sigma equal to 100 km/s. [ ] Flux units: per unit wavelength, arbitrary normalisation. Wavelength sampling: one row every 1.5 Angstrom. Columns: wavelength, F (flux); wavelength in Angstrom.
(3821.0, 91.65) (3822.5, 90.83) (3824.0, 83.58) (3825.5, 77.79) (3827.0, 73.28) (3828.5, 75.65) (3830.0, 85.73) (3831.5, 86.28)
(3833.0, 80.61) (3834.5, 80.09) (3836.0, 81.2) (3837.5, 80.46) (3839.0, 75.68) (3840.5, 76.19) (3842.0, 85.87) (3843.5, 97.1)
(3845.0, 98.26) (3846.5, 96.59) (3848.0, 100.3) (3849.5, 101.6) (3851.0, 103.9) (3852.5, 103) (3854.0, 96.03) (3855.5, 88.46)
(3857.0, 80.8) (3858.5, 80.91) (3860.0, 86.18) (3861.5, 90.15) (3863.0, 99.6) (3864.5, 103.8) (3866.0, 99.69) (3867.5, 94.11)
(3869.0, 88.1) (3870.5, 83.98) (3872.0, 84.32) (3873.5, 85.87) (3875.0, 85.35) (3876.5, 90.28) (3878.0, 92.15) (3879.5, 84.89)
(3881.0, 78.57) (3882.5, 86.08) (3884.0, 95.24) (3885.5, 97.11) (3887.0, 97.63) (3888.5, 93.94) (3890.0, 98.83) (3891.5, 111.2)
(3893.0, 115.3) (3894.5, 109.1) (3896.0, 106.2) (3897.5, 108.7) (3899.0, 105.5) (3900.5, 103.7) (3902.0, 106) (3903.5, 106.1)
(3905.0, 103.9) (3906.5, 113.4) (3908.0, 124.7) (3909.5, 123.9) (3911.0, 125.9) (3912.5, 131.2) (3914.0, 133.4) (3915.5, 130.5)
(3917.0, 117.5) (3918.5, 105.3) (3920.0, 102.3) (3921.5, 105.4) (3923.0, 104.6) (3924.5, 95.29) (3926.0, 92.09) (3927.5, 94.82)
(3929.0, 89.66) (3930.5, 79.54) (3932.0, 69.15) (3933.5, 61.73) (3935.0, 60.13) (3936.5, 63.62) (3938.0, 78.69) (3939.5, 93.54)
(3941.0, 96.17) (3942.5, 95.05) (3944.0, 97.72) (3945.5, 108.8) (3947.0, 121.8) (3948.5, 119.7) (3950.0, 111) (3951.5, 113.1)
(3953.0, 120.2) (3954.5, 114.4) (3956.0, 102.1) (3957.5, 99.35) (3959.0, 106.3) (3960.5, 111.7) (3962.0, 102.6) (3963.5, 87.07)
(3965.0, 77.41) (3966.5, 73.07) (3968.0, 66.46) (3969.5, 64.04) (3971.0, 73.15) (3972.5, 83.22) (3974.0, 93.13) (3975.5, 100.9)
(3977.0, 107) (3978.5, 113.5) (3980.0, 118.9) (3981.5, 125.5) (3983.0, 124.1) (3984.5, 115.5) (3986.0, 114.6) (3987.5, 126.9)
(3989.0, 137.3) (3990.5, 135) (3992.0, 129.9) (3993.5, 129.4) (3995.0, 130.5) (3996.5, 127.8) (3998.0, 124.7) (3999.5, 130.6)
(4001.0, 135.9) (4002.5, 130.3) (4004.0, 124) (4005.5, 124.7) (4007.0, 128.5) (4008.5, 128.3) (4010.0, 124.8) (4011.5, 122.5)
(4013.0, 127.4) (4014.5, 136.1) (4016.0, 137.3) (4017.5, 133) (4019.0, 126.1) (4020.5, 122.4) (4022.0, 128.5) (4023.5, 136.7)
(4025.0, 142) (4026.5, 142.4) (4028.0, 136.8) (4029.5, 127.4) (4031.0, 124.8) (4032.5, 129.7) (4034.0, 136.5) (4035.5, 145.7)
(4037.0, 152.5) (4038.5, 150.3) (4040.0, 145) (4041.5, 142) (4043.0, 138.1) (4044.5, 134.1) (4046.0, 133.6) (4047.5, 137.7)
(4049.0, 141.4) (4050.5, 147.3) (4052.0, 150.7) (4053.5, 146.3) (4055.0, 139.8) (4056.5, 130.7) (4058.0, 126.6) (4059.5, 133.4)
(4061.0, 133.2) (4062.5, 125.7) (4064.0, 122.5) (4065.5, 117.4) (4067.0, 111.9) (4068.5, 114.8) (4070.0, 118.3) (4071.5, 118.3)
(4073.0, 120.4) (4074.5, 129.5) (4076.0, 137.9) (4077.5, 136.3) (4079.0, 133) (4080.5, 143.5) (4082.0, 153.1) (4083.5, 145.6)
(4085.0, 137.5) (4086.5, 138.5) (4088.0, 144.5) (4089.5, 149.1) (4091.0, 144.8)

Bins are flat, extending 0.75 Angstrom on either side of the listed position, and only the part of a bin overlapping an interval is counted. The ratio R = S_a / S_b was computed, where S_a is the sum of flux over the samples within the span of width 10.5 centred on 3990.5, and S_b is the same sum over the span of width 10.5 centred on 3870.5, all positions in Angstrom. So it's 1.5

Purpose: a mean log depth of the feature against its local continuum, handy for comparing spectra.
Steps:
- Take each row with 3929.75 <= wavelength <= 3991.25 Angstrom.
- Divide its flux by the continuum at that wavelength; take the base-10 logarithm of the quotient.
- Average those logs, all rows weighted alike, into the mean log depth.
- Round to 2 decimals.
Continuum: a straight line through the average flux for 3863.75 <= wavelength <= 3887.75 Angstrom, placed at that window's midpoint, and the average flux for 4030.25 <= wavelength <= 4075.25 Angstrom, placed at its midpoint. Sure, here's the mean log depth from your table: -0.06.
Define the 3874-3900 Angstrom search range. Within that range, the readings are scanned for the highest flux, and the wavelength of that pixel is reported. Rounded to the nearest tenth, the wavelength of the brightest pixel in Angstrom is 3893.0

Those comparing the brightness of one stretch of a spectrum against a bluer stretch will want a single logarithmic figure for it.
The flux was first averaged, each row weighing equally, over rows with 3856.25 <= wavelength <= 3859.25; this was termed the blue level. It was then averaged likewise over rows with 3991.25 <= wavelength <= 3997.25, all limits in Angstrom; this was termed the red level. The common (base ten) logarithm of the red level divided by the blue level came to 0.20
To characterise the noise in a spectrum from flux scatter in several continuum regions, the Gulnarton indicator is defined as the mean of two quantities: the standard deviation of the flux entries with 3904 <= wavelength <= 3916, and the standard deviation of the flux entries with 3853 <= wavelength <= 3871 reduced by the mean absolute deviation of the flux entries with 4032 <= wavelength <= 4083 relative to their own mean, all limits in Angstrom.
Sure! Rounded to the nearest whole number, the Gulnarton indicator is 4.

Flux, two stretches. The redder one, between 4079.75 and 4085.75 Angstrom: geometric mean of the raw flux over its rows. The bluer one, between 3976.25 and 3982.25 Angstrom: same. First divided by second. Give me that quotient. 1.2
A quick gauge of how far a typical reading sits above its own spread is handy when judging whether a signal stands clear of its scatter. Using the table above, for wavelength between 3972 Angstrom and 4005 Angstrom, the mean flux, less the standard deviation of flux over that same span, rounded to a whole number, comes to 107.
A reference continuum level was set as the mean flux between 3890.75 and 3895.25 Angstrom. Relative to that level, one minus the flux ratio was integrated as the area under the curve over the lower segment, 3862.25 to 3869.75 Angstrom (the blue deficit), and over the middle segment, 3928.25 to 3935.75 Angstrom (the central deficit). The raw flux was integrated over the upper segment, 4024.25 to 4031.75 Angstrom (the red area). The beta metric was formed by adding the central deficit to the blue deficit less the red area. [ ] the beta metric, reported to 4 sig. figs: -1006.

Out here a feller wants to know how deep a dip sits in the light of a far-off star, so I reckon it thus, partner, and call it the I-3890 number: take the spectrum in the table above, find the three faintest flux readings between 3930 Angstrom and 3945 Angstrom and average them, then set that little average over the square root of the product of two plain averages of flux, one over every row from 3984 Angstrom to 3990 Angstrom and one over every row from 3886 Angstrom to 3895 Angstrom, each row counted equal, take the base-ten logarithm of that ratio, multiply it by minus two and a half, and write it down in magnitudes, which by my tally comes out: 0.66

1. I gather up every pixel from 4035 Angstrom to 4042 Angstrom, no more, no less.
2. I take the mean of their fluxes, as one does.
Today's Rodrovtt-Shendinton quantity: 147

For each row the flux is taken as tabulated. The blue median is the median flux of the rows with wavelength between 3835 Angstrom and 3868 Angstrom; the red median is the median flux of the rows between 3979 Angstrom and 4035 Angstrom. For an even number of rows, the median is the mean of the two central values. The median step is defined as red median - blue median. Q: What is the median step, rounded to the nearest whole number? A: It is 33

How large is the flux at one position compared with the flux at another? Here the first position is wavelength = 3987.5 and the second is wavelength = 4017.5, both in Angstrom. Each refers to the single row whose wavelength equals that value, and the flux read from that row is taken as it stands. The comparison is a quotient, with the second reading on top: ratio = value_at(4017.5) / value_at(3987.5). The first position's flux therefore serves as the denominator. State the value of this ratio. 1.05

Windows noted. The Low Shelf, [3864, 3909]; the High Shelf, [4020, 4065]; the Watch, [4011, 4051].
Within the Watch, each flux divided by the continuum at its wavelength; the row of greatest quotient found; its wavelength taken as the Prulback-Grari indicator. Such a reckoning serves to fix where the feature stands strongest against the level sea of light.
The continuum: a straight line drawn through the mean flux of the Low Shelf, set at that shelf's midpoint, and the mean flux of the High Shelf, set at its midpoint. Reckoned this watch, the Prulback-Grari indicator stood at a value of 4037.0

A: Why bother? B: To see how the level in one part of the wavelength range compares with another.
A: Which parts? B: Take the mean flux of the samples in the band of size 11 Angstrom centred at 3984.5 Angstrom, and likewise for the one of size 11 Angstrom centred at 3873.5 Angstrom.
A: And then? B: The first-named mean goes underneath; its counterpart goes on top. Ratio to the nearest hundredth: 0.71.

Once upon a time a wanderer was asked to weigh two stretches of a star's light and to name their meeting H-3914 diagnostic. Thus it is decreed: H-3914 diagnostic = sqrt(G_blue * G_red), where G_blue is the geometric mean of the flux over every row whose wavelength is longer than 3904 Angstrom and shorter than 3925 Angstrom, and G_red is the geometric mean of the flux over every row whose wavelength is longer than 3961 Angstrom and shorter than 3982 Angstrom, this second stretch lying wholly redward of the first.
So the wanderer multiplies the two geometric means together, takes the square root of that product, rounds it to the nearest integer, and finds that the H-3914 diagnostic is 102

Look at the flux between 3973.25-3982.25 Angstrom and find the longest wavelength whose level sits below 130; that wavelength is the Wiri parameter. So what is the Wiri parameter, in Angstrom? 3981.5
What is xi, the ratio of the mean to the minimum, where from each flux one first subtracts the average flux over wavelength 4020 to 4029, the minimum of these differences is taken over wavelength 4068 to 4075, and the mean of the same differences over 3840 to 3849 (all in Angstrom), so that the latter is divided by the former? 2.1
